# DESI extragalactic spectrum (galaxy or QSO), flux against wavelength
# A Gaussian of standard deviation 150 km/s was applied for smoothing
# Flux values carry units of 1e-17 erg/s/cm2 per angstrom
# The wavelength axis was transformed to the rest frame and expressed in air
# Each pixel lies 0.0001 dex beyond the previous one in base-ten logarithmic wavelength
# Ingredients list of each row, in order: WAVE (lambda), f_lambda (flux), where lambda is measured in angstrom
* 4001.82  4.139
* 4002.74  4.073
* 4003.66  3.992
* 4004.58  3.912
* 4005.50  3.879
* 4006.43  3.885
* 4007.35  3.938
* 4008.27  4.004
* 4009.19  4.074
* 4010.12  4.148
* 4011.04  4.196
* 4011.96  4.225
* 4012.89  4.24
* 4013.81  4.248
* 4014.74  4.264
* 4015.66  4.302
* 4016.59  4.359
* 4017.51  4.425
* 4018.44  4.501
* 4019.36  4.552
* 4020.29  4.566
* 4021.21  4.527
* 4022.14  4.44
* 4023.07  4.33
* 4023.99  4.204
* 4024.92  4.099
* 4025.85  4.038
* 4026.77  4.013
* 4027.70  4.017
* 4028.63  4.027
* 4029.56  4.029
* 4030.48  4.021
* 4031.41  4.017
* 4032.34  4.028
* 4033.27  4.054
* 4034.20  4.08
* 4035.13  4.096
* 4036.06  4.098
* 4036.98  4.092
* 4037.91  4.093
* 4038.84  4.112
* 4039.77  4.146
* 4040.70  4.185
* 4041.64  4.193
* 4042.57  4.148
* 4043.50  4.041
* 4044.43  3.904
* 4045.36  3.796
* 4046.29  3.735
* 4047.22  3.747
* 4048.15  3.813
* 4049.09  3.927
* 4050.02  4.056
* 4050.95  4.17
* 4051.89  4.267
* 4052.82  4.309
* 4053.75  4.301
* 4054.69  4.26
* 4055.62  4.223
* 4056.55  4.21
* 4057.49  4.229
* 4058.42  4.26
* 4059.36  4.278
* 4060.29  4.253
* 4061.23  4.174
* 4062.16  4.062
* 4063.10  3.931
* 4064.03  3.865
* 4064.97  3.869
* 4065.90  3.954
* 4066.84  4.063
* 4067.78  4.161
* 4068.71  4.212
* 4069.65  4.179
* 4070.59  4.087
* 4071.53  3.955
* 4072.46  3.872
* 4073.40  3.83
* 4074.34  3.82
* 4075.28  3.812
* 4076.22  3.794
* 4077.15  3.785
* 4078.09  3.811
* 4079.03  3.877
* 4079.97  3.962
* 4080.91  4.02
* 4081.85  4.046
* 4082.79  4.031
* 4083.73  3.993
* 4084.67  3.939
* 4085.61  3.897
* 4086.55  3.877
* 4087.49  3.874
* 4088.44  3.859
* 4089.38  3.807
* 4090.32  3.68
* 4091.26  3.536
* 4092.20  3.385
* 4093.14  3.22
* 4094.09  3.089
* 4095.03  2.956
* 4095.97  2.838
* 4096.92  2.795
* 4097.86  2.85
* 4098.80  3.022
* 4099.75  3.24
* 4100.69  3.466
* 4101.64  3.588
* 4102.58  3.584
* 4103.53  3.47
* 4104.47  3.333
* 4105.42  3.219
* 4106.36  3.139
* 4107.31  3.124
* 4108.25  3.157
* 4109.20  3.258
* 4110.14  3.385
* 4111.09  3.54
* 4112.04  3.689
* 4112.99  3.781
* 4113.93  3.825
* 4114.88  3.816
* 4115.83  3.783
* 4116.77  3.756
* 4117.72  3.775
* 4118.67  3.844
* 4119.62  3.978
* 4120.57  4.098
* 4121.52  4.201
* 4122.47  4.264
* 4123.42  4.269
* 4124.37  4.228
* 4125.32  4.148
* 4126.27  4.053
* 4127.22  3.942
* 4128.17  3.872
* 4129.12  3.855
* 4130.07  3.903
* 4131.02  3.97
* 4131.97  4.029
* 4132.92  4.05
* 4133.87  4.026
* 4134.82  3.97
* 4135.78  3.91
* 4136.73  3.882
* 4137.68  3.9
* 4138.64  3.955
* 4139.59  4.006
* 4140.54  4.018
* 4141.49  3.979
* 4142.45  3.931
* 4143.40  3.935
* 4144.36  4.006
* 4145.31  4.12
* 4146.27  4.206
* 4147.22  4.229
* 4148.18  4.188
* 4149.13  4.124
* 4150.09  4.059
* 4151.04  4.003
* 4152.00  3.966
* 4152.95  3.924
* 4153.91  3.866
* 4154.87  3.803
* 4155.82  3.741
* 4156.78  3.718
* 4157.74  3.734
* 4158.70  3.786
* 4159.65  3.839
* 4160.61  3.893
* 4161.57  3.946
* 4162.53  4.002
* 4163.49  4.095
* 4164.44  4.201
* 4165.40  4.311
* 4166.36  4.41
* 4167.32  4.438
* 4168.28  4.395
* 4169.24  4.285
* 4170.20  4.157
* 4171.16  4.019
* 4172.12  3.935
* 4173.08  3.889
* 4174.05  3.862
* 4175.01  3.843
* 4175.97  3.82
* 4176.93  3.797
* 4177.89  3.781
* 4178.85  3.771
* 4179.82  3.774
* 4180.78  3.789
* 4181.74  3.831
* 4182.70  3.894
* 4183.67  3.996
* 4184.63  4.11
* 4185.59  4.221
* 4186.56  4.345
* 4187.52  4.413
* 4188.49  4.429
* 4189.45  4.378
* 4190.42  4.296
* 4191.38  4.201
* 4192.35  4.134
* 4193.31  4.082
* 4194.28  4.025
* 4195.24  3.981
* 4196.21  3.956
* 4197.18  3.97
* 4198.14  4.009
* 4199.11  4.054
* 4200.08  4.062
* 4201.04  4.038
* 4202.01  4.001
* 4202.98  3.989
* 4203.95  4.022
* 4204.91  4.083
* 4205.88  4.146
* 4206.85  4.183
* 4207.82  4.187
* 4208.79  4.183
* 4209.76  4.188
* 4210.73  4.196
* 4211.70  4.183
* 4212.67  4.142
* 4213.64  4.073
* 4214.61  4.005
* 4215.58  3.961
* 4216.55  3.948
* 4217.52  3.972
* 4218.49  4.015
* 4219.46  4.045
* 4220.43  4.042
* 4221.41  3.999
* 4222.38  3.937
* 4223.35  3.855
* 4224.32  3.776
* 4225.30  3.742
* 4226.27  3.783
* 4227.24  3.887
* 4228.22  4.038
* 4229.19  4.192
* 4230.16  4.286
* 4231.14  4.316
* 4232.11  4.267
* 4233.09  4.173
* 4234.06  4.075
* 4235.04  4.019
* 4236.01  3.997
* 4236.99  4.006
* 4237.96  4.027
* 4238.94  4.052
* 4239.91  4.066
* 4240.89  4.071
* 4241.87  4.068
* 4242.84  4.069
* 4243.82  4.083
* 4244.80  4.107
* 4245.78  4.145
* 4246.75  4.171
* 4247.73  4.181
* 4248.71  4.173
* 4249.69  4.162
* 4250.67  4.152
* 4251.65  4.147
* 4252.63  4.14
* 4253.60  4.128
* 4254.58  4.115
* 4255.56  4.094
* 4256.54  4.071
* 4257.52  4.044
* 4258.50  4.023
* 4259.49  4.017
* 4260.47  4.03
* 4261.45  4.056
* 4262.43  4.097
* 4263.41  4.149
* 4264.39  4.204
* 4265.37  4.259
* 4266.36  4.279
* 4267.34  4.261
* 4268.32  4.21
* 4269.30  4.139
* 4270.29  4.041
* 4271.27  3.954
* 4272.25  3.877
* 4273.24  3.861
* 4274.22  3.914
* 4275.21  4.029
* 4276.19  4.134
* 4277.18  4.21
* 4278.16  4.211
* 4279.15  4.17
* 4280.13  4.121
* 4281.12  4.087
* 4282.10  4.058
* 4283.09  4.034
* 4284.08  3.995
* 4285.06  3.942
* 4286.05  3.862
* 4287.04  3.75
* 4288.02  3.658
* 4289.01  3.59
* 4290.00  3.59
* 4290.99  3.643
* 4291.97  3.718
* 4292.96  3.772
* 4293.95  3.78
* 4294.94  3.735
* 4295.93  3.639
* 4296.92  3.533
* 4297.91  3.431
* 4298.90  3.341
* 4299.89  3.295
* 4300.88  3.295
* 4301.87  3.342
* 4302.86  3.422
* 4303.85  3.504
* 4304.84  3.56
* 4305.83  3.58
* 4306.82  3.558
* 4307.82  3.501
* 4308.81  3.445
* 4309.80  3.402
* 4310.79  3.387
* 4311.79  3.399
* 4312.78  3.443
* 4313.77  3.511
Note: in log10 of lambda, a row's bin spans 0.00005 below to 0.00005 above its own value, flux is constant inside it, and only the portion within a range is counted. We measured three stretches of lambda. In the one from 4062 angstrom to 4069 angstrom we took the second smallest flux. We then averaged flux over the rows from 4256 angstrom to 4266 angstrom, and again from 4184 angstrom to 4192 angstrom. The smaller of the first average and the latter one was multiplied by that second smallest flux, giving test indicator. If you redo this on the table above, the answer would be 15.8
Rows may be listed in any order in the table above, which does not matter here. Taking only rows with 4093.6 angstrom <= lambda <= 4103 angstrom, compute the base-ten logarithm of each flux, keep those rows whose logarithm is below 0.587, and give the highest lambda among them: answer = 4102.58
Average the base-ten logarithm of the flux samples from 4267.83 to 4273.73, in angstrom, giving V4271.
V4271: 0.603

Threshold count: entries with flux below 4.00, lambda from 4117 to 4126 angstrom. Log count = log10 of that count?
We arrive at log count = 0.48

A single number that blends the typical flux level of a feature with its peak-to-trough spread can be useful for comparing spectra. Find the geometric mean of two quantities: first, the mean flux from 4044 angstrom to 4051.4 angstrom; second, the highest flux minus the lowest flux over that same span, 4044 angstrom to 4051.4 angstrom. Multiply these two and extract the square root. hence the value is 1.3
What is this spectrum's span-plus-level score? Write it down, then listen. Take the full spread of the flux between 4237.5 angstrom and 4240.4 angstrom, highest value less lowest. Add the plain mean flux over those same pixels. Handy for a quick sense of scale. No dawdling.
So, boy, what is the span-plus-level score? 4.09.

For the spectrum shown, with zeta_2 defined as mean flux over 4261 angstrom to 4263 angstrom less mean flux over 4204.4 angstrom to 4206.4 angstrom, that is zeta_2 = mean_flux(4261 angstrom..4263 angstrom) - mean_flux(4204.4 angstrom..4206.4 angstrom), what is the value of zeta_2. -0.04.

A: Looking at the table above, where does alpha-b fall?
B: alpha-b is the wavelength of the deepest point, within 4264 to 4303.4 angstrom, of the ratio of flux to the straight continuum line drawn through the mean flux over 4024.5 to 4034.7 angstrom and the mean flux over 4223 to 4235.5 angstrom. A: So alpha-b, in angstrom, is 4299.89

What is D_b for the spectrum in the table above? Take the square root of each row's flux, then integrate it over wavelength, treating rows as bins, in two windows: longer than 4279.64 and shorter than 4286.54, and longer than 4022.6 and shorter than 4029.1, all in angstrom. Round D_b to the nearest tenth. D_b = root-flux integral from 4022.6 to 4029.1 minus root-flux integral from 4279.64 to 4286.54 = -0.7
